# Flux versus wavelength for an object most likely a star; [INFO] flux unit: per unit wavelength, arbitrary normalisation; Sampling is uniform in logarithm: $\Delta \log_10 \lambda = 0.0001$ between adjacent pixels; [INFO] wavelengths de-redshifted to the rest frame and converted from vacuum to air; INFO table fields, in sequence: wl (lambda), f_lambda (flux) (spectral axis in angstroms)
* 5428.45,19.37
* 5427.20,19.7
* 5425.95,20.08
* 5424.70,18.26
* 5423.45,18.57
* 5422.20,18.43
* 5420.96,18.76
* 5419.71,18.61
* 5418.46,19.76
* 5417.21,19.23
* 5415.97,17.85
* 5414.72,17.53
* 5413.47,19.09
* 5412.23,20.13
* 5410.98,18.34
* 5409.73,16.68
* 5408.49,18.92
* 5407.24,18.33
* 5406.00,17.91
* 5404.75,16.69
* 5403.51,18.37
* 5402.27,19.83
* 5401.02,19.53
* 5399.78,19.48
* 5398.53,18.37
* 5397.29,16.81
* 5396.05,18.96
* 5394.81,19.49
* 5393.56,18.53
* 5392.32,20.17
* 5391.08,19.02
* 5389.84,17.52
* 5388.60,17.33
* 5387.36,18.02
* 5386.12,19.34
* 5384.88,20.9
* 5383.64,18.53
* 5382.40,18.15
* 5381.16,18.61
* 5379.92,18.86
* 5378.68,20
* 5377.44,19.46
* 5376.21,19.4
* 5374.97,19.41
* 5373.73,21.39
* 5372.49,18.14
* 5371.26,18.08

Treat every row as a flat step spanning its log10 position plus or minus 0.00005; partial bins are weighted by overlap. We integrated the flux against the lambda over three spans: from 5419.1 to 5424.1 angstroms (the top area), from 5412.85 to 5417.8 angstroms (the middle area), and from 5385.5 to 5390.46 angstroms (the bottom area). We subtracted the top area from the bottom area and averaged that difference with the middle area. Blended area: 44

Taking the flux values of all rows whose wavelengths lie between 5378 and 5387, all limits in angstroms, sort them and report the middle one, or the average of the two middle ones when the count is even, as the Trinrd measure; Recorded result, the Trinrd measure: 18.9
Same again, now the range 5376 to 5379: 19.5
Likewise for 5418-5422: 18.8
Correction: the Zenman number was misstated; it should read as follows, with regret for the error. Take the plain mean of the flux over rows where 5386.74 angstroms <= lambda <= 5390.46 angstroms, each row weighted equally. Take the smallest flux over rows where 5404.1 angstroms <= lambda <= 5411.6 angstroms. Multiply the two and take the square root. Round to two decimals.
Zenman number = 17.15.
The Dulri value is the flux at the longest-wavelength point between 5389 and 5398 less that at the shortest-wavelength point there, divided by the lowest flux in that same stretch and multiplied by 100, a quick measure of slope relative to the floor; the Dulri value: -4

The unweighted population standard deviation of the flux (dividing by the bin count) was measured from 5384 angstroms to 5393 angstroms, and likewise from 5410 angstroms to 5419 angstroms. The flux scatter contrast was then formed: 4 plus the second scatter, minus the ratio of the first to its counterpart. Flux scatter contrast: 3.51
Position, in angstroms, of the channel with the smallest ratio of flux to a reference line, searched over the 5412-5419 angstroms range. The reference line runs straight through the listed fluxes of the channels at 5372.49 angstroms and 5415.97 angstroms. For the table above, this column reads 5414.72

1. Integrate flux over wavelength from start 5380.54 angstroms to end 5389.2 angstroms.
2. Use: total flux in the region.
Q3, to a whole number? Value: 162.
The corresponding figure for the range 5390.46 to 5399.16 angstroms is 163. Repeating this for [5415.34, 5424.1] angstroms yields 164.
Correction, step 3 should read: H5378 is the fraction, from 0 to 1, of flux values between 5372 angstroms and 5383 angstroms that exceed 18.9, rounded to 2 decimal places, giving 0.56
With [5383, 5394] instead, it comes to 0.44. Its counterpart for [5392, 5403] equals 0.67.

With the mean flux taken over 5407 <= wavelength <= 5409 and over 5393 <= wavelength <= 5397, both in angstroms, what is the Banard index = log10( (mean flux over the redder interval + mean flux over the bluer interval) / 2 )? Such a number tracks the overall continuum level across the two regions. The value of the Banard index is 1.27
